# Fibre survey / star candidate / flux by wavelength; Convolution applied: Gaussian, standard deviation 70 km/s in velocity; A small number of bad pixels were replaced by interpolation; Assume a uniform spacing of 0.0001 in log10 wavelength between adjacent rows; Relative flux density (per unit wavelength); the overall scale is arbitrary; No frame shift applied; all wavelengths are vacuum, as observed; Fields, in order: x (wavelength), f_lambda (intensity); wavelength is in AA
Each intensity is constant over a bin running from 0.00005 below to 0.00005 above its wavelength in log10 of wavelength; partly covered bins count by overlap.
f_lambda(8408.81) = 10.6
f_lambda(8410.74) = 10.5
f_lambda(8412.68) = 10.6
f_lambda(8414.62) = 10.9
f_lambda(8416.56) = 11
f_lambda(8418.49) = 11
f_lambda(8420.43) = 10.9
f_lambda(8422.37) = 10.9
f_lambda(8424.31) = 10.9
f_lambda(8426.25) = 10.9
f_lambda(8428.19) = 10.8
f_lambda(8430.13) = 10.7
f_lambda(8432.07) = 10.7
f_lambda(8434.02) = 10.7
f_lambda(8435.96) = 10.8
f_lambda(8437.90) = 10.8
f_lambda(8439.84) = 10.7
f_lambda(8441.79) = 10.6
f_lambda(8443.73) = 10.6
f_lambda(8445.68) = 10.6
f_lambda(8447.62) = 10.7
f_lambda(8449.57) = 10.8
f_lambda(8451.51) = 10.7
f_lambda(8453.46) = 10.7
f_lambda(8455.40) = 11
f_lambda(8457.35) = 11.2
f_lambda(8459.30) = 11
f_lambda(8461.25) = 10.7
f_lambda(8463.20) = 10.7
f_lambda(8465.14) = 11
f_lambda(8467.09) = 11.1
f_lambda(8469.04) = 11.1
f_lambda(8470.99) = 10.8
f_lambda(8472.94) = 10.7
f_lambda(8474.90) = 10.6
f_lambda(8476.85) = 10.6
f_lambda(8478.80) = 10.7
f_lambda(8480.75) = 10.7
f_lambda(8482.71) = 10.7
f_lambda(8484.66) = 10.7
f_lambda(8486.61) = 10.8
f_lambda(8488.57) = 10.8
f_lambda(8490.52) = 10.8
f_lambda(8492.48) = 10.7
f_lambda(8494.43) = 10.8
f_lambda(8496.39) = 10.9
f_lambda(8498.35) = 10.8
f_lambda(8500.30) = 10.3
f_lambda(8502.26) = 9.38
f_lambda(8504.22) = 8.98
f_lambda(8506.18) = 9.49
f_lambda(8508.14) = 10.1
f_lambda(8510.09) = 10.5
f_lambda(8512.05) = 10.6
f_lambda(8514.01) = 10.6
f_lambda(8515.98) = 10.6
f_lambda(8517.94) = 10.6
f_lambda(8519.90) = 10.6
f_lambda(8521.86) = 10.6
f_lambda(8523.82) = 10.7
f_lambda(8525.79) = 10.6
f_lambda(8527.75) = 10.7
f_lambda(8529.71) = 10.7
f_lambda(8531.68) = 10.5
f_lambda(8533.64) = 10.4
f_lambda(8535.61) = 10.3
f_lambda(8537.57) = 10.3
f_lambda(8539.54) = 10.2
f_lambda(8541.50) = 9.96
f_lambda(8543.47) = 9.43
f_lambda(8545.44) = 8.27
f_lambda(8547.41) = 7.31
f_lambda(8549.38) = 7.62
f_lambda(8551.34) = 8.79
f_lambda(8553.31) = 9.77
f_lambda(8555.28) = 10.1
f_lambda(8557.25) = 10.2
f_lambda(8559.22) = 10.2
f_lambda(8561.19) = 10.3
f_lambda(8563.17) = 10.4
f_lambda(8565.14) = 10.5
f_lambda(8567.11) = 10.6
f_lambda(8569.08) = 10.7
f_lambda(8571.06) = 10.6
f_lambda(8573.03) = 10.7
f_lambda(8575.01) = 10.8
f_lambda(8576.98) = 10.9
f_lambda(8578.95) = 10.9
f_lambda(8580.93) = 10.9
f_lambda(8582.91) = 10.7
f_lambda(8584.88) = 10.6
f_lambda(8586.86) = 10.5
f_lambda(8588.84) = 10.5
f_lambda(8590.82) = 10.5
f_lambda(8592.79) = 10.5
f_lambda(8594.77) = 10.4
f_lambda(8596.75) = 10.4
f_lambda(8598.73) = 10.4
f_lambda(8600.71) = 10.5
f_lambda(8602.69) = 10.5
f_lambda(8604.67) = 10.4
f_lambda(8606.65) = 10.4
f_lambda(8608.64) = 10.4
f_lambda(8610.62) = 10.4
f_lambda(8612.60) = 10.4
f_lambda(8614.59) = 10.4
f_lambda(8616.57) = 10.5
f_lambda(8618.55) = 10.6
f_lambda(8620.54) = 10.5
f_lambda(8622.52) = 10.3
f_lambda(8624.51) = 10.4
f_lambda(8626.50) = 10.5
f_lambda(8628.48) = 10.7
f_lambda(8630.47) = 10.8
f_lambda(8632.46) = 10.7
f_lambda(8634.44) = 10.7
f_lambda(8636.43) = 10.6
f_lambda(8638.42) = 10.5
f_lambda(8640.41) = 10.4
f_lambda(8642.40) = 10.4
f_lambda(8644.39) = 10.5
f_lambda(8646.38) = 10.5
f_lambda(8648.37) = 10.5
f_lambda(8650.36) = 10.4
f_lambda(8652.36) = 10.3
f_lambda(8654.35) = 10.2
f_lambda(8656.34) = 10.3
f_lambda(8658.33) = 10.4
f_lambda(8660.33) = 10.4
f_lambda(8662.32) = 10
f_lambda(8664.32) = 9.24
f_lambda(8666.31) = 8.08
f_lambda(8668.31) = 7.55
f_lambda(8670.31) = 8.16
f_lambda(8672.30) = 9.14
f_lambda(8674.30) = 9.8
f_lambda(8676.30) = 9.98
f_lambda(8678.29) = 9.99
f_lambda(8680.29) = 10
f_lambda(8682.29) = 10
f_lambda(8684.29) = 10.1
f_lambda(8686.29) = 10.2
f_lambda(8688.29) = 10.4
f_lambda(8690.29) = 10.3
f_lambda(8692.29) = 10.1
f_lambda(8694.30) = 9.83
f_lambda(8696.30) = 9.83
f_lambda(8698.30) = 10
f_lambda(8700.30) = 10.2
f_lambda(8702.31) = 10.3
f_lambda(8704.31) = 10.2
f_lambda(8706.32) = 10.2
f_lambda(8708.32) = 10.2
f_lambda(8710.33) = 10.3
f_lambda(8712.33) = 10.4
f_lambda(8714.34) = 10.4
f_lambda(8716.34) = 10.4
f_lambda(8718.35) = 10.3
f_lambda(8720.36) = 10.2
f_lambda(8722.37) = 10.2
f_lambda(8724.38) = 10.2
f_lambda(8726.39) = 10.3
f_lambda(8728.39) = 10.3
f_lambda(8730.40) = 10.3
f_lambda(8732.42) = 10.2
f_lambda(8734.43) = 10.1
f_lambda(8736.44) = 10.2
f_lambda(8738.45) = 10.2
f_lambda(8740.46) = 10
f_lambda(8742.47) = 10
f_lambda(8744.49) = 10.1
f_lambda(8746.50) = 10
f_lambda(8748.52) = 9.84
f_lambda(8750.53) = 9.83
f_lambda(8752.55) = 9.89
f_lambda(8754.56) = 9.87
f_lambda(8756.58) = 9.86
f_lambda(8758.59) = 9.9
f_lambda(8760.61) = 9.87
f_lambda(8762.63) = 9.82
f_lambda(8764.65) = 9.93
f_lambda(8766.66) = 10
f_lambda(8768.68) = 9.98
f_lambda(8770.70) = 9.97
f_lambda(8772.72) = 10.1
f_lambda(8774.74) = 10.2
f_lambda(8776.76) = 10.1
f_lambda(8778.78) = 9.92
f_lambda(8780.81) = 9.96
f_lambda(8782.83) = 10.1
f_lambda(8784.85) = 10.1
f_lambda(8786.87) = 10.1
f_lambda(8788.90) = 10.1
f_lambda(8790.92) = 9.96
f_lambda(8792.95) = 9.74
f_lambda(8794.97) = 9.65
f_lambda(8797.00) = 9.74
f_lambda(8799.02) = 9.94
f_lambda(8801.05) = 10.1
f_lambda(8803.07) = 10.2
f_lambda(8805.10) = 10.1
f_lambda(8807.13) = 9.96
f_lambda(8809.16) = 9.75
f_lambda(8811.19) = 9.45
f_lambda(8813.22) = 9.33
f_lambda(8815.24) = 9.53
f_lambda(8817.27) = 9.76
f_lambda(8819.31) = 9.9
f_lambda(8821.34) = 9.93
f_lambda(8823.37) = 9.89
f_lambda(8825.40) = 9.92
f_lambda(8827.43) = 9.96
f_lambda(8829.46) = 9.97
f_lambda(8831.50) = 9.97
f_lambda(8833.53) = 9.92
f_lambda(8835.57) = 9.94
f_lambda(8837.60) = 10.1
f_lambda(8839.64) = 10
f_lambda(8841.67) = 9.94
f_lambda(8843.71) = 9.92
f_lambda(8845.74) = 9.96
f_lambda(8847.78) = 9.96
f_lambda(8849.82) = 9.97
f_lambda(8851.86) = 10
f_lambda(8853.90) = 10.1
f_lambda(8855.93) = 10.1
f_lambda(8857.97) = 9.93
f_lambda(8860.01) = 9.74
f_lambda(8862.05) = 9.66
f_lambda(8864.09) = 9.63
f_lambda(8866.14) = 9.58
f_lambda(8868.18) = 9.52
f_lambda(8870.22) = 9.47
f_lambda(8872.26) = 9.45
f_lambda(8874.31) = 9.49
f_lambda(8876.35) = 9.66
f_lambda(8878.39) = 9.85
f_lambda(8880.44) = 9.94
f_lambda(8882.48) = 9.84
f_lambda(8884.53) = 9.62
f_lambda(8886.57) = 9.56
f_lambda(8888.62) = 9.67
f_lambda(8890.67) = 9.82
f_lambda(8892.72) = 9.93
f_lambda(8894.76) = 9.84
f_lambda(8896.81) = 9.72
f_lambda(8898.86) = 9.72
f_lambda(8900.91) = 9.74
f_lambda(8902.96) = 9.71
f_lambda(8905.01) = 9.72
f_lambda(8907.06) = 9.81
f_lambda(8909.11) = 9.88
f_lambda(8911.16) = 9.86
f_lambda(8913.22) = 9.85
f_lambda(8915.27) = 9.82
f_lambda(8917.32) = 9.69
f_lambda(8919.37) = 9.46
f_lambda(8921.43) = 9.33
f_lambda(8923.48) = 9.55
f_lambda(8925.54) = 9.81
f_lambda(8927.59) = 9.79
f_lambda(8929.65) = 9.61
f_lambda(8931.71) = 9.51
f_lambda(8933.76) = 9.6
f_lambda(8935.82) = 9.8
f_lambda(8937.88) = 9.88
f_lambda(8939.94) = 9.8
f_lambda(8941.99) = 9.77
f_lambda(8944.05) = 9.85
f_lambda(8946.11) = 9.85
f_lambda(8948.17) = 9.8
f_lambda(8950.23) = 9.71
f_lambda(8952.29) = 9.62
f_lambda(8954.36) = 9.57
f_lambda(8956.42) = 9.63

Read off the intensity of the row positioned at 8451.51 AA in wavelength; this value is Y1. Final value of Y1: 10.7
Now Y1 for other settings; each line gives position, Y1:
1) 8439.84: 10.7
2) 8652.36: 10.3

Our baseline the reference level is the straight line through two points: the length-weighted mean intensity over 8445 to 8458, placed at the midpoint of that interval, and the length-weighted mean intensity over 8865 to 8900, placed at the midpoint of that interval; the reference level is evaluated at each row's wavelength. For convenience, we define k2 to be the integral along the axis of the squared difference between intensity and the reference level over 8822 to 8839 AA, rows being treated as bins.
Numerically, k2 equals 0.40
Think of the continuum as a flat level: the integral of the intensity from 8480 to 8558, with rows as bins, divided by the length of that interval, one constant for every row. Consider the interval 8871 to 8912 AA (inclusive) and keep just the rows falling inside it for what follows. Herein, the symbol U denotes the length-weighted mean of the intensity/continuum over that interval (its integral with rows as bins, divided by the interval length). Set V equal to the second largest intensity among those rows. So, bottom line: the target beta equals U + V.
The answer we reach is 10.9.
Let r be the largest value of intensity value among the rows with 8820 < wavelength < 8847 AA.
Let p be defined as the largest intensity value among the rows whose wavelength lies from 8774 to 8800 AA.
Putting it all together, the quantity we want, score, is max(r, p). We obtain 10.2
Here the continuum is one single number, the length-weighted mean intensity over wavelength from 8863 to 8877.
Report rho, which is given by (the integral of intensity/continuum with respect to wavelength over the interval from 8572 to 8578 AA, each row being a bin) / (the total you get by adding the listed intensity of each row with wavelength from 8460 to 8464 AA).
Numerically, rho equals 0.32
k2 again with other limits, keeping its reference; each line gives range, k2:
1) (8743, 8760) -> 0.33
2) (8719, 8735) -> 0.36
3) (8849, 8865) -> 0.76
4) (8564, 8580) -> 1.08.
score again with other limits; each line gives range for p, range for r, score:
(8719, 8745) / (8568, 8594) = 10.9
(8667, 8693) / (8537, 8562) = 10.4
